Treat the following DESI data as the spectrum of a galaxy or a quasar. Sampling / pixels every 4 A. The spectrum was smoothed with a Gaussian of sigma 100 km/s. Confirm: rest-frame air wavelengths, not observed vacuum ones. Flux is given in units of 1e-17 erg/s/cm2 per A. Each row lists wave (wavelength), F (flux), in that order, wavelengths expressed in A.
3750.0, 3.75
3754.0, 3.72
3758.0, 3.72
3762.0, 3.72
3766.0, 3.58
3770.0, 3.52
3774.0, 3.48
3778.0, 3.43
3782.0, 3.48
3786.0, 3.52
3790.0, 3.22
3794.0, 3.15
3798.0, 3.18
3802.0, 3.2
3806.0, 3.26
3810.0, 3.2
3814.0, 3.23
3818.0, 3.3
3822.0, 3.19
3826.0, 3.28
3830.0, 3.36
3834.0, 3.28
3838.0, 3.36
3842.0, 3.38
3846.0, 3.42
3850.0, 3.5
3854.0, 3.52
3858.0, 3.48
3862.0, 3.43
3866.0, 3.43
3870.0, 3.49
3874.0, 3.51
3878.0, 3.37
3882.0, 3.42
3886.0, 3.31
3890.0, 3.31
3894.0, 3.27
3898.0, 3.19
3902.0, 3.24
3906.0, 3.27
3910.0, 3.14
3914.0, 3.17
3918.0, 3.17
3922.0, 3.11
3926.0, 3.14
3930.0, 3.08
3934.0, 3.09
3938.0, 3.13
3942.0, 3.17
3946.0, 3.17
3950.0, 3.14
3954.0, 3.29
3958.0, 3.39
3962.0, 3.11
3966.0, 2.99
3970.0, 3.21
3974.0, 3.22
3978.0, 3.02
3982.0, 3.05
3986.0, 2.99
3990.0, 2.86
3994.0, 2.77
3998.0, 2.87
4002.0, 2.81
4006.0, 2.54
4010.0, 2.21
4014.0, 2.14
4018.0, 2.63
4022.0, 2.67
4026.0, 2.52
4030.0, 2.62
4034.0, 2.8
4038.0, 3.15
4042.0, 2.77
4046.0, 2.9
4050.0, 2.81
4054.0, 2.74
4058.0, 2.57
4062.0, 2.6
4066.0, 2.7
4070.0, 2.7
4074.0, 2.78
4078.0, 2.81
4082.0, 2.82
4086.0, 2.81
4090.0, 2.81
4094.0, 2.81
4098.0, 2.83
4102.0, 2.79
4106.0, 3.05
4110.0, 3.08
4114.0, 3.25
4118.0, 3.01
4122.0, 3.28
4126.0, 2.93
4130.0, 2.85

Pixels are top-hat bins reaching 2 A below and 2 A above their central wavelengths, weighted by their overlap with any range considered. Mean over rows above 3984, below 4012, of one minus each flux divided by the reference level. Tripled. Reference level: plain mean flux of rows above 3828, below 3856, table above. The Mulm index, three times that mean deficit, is 0.60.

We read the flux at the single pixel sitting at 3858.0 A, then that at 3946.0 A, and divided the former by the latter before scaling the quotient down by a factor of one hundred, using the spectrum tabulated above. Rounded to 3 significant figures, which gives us 0.0110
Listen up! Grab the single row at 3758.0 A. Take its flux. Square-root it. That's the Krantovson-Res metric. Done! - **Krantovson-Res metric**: 1.93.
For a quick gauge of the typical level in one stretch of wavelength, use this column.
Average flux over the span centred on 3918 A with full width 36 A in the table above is 3.16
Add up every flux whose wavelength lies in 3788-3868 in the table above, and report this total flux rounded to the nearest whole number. 66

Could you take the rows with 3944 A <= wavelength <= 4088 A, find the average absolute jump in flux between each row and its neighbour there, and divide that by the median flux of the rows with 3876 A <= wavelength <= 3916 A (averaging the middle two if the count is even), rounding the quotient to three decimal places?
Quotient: 0.041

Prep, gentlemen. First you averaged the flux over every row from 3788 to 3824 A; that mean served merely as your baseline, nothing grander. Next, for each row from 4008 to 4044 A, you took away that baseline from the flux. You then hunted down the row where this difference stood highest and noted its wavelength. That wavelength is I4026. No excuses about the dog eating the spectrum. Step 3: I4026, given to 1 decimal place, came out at 4038.0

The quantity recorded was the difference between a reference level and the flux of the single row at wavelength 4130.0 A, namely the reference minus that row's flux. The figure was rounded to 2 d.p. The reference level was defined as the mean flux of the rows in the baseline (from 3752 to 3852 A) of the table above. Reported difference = 0.54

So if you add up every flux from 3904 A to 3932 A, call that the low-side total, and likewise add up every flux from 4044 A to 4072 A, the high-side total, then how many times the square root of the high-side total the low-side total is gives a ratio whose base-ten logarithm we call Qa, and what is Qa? 0.70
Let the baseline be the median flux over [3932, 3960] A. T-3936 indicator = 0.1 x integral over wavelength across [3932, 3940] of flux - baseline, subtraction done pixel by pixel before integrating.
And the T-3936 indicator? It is -0.05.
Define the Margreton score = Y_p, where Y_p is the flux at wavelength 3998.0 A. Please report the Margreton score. 2.87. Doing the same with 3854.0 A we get 3.52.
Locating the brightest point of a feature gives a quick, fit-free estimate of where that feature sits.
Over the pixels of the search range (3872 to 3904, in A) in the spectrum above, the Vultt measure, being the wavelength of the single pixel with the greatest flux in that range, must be 3874.0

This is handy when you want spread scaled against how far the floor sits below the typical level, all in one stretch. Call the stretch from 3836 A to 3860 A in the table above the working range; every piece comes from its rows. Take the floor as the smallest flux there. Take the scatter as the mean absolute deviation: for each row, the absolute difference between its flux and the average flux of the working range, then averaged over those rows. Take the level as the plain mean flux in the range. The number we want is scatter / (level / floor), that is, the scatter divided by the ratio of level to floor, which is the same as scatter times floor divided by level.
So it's 0.055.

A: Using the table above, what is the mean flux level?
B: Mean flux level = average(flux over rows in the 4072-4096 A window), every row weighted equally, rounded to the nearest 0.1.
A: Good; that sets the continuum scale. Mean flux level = 2.8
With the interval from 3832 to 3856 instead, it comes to 3.4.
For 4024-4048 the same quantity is 2.8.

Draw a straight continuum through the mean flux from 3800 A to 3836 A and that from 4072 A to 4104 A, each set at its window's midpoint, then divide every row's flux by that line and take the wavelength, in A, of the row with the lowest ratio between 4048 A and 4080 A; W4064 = 4058.0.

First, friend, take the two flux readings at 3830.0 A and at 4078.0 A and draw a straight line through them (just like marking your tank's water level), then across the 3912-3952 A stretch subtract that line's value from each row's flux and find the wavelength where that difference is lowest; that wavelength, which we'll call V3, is 3930.0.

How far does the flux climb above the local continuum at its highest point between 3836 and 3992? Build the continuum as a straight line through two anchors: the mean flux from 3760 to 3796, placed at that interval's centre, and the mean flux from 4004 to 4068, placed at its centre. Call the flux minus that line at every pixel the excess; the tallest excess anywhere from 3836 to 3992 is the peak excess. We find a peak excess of 0.50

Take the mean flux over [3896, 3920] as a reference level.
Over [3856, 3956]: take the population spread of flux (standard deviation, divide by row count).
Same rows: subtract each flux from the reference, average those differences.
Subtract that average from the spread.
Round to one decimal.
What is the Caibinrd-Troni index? 0.2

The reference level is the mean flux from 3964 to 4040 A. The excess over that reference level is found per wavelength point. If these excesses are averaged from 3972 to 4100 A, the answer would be 0.0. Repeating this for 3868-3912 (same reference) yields 0.5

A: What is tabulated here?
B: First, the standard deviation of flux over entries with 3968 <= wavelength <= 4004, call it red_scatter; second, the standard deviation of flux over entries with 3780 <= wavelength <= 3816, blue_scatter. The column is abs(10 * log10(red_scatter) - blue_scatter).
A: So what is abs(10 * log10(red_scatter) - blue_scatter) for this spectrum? 8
